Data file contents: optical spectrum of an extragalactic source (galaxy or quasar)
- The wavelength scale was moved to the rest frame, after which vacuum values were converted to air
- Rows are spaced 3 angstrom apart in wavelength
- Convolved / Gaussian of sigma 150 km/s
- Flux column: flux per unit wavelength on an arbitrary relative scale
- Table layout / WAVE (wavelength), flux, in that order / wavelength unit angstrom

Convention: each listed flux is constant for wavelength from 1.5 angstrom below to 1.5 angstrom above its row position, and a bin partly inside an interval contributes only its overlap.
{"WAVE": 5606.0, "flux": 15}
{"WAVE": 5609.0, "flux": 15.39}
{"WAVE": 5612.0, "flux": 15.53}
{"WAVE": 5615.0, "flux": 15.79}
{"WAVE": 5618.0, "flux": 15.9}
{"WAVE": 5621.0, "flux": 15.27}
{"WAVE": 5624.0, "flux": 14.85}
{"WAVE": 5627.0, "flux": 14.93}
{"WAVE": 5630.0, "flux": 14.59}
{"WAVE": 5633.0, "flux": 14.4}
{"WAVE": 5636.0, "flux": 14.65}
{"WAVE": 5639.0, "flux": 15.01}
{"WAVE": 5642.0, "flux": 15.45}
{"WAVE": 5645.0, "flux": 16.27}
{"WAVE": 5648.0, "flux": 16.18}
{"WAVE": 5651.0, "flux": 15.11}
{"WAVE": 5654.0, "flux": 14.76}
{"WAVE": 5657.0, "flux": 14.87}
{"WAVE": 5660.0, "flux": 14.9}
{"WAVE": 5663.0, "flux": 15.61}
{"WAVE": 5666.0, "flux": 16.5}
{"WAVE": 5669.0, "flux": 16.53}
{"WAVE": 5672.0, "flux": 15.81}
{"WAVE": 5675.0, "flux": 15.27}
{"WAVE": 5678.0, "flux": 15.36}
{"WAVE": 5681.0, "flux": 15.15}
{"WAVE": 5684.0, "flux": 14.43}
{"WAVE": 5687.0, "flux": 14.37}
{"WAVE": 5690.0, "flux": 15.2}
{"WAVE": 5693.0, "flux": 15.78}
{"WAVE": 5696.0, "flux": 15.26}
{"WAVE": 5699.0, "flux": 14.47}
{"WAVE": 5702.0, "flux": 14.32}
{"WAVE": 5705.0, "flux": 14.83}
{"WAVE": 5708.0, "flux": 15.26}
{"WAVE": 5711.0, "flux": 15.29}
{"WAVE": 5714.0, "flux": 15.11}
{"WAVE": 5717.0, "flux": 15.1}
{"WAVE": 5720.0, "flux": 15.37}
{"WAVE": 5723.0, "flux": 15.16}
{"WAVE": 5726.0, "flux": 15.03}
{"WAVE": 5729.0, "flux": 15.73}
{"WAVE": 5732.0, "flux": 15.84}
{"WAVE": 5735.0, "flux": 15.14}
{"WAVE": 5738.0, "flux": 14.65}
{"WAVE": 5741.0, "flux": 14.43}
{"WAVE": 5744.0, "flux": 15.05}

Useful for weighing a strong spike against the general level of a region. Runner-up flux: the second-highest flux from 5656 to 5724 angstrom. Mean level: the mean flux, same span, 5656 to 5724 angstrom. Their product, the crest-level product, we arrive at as 251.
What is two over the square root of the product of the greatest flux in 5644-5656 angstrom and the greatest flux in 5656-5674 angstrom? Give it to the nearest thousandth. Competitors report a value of 0.122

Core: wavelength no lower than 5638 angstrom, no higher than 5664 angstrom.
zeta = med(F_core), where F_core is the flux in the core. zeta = 15.1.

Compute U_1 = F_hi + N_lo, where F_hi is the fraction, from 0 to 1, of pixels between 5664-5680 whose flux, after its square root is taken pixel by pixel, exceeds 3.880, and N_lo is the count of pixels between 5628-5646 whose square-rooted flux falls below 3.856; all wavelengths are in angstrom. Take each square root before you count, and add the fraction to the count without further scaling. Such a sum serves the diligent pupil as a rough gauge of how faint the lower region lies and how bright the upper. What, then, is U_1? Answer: 4.00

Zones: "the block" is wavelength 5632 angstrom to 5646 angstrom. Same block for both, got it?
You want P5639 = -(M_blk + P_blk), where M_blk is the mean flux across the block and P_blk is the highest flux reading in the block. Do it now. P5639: -31.4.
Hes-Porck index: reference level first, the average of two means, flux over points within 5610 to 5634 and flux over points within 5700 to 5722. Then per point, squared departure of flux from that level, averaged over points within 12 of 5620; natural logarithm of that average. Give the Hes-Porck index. -1.5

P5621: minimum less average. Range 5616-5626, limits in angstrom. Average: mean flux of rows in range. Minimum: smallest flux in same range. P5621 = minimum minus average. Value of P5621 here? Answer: -0.49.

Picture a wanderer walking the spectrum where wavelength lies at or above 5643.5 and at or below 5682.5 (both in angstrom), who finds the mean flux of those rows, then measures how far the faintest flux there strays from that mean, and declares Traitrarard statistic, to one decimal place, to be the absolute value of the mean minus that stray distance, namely 14.8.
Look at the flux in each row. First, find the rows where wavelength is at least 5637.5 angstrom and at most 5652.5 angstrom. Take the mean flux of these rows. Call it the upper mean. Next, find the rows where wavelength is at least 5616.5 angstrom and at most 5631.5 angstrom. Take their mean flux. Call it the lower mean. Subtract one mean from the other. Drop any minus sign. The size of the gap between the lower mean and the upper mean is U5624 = 0.50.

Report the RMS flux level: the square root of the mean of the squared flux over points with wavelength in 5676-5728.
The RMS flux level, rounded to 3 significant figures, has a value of 15.0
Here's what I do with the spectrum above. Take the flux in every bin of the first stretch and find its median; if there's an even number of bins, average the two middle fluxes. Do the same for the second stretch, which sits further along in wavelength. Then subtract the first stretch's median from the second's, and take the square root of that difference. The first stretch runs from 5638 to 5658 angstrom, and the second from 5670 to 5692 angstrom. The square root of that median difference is 0.30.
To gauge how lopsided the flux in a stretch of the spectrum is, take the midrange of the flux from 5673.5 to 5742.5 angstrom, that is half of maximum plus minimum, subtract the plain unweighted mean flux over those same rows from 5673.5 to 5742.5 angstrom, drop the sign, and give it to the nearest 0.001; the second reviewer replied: 0.013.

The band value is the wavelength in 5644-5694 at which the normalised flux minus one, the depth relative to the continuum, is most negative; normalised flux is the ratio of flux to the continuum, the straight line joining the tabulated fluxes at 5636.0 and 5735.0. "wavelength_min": 5687.0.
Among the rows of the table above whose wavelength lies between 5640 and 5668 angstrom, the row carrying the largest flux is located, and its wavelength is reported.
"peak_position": 5666.0 angstrom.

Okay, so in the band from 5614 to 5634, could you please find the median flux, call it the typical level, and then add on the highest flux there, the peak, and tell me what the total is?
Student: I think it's 30.8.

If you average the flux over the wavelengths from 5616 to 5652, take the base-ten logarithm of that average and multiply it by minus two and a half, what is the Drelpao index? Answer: -2.96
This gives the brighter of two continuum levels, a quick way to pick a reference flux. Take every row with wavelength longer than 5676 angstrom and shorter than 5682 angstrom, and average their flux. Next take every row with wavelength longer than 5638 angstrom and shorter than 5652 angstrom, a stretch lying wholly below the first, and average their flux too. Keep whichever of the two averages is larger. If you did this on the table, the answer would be 15.6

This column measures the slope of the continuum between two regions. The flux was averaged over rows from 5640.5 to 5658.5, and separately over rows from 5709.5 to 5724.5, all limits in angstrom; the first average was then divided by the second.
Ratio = 1.015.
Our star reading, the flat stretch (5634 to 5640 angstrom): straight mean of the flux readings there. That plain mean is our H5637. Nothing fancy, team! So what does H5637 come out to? 14.8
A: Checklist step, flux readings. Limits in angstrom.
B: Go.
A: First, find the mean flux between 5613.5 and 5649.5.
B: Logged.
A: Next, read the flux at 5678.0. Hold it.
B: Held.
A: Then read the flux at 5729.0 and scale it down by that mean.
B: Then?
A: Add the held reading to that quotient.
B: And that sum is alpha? 16.4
